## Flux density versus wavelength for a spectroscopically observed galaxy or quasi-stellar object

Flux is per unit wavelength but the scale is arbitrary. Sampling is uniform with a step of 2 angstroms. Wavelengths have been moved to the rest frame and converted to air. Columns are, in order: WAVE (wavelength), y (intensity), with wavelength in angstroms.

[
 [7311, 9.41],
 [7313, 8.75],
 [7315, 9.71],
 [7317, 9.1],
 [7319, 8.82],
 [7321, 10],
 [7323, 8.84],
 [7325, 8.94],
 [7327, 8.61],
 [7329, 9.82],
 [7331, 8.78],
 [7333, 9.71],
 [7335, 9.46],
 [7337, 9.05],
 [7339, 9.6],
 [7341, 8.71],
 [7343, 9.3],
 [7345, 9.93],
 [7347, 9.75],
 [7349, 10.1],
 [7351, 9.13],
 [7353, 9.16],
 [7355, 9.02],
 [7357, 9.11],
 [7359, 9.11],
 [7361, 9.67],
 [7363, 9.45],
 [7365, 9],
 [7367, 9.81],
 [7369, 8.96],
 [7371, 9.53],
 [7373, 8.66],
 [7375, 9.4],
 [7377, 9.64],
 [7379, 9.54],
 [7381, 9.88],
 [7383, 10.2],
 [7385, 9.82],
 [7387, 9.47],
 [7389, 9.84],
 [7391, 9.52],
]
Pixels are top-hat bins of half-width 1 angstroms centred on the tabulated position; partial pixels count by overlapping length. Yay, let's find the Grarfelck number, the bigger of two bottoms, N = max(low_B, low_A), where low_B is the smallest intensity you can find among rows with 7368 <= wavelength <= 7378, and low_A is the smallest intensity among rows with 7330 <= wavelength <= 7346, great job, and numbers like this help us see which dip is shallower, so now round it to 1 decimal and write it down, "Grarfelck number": 8.7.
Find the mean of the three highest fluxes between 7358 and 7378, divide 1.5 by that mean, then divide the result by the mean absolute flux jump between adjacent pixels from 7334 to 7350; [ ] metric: 0.30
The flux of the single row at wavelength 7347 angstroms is 9.75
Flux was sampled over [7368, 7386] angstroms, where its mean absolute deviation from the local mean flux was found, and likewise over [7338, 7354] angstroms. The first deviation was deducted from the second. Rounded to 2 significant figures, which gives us 0.046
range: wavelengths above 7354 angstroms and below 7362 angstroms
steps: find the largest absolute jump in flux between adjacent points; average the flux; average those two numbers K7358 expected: 4.89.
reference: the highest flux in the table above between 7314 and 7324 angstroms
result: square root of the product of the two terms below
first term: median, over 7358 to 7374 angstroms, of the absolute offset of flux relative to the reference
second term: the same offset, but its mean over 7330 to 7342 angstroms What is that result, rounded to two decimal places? 0.75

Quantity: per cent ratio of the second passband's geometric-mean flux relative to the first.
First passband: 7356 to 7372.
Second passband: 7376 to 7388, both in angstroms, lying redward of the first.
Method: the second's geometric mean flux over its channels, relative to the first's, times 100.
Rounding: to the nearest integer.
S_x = 105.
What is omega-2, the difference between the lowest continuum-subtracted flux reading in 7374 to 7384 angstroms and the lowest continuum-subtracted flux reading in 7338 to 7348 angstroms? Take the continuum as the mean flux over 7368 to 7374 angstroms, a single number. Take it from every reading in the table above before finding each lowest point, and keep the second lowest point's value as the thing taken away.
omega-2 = 0.7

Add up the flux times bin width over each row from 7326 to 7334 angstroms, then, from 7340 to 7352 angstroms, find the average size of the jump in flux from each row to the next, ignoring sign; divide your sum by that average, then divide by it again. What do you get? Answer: 250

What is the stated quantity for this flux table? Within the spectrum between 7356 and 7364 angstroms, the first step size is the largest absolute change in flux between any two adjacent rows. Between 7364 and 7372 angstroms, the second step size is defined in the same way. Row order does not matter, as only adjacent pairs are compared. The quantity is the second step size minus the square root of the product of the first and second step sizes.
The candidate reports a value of 0.160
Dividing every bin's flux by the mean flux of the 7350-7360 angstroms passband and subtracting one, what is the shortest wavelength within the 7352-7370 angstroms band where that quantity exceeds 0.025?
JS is 7361 angstroms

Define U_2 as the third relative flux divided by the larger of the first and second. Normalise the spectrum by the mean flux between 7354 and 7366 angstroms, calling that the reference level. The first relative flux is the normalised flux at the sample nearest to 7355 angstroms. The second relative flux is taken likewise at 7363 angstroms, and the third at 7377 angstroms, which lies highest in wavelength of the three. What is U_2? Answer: 1.02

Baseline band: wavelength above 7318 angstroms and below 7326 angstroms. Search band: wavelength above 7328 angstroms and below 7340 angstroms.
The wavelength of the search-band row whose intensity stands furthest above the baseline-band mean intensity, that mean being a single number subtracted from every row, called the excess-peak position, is 7329 angstroms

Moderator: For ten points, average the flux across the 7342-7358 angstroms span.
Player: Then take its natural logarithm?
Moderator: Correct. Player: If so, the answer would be 2.24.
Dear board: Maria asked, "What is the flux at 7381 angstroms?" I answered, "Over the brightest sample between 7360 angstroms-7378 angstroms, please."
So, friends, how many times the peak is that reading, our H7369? 1.01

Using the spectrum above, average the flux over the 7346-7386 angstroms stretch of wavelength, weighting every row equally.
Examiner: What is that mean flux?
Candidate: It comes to 9.45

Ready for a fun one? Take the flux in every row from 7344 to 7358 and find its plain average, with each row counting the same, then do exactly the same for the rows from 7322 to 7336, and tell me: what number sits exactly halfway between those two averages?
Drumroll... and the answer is 9.31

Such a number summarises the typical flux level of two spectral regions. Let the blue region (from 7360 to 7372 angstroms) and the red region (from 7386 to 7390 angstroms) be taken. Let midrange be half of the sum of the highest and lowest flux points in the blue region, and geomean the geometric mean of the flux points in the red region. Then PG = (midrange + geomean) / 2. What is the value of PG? 9.52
